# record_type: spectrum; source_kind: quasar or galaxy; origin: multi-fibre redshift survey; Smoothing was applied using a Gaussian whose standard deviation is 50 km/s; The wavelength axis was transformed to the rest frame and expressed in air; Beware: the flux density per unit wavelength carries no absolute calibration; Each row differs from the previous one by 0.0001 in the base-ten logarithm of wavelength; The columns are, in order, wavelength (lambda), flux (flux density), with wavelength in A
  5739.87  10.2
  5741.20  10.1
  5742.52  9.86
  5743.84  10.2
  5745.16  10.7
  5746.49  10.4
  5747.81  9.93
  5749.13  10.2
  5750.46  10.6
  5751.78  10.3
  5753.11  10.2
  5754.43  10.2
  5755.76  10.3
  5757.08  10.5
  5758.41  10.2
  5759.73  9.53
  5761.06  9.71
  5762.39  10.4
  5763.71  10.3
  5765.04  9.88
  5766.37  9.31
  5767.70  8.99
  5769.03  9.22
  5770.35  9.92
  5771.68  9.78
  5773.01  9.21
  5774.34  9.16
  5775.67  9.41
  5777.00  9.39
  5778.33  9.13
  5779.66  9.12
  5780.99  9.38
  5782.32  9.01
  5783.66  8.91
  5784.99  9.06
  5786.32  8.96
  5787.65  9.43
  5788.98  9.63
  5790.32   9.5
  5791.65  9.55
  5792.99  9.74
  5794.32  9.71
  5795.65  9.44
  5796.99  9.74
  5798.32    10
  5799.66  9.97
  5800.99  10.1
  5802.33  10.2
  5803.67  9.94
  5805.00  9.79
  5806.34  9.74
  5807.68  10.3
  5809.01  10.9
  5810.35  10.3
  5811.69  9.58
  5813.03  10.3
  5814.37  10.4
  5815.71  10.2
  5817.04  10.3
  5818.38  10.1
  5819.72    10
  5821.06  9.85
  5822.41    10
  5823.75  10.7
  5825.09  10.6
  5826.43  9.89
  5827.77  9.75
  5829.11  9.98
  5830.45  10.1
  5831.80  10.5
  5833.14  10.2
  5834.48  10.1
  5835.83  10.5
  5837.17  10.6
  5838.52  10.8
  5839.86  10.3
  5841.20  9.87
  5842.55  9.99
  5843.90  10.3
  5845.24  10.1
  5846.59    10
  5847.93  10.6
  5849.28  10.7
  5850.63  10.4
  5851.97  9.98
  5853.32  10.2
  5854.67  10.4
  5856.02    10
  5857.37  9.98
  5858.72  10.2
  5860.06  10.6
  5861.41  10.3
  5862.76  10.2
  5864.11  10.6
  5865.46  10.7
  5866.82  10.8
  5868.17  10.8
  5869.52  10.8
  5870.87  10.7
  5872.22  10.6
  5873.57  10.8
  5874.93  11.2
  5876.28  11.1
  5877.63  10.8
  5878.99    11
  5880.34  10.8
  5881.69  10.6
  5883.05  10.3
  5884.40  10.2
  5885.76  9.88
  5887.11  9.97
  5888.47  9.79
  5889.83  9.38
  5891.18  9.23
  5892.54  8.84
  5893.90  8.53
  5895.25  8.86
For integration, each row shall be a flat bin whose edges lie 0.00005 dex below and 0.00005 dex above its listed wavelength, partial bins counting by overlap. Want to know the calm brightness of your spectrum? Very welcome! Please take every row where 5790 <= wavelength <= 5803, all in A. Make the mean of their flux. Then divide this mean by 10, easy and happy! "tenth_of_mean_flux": 0.98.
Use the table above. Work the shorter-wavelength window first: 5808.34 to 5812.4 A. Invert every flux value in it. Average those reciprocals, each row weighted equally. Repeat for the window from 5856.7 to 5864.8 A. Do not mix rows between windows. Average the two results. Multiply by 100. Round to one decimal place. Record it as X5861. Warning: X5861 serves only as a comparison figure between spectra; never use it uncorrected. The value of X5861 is 9.7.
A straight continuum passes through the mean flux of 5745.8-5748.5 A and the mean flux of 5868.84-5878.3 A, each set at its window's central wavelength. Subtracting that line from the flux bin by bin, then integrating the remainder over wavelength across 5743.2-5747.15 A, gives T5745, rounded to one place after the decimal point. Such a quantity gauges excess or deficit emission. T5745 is 1.1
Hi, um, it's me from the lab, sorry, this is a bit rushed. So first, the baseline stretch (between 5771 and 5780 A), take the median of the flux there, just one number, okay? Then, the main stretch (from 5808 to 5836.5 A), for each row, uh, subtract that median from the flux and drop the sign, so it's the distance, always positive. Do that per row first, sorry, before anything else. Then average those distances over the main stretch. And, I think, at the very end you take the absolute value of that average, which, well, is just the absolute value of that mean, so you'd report 1.0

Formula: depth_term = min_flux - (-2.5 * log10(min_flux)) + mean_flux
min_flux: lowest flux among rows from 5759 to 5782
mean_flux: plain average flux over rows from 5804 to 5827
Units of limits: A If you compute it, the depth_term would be 21.5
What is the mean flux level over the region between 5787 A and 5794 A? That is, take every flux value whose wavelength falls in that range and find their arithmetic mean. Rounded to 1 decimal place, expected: 9.6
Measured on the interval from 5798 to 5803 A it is 10.1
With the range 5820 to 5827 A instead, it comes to 10.2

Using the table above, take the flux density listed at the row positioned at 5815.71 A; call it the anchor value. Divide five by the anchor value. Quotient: 0.490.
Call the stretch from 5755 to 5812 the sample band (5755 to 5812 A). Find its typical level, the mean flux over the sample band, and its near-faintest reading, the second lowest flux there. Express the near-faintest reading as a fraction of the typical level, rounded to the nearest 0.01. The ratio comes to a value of 0.93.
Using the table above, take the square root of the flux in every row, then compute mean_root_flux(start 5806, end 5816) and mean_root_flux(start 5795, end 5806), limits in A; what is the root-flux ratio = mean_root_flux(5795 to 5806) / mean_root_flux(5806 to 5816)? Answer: 0.98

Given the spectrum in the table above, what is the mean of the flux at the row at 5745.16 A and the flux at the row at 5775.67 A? 10.1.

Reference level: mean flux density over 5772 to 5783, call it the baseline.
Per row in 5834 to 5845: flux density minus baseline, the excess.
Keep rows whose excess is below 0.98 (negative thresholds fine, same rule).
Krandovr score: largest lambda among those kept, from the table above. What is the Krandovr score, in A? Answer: 5842.55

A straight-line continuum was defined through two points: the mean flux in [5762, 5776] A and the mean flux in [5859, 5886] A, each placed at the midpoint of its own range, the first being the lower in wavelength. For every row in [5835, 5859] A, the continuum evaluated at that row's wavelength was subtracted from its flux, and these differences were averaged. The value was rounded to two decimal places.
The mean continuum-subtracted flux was -0.11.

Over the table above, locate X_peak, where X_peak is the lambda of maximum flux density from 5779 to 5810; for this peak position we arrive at 5809.01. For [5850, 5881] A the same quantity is 5874.93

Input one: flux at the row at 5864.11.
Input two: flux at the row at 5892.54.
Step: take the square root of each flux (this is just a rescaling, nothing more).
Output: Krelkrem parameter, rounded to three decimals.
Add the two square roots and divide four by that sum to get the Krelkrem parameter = 0.642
